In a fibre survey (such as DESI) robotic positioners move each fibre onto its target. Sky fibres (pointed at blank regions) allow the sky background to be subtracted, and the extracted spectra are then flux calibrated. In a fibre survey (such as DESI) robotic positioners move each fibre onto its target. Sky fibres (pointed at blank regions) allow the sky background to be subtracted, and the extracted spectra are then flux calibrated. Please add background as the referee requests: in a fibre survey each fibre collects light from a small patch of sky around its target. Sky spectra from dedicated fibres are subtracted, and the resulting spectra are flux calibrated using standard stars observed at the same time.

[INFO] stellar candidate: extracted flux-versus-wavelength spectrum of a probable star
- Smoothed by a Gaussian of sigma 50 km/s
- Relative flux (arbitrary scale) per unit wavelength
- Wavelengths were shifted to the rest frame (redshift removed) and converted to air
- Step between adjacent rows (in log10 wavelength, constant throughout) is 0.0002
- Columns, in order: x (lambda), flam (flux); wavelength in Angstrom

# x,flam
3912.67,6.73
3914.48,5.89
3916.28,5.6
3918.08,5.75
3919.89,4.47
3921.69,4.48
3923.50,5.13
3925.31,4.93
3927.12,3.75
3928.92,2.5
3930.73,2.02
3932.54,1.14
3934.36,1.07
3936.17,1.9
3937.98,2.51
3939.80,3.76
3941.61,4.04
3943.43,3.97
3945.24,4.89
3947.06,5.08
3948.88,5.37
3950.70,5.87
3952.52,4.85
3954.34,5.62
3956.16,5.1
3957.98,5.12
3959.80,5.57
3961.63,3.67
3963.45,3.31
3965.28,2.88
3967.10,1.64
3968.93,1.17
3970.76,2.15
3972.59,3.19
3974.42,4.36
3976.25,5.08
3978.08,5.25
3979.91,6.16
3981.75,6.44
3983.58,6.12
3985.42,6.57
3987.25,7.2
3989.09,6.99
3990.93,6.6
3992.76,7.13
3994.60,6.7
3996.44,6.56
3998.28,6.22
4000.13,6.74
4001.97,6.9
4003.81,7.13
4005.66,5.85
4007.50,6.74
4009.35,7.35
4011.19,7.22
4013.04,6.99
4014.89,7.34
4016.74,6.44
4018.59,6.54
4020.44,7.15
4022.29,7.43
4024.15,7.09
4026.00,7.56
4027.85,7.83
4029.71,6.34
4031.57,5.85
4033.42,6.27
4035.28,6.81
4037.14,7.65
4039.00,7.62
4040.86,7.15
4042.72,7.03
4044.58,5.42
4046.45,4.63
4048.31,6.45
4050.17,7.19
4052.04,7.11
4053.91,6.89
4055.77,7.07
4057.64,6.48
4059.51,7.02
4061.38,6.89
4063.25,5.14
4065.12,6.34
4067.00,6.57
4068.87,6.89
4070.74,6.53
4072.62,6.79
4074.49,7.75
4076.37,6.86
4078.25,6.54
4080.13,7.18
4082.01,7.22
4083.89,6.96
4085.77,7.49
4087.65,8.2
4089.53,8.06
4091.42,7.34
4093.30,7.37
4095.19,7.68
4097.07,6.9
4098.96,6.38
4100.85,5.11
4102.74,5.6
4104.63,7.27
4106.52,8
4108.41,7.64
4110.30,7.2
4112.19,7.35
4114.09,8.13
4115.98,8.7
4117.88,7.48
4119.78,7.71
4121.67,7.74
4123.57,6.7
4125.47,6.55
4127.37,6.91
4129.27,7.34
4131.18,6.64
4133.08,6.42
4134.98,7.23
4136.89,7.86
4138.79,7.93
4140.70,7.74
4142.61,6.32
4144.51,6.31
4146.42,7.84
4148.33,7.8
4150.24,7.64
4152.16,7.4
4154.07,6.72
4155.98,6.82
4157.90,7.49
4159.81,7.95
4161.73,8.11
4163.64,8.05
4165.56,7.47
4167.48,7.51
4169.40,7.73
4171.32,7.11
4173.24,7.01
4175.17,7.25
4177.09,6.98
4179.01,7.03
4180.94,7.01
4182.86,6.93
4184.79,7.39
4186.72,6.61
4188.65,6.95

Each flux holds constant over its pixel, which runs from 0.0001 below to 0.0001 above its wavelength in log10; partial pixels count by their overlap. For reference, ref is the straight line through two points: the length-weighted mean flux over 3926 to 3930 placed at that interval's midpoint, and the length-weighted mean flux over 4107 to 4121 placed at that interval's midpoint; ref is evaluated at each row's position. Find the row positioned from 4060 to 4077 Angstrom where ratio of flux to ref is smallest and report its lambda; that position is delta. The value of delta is 4063.25 Angstrom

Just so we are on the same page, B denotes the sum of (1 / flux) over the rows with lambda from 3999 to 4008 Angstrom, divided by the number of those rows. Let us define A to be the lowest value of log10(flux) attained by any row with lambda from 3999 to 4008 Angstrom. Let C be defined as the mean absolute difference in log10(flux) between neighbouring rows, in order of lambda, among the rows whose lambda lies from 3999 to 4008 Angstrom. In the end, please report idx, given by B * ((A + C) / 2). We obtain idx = 0.0610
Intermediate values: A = 0.77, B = 0.151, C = 0.043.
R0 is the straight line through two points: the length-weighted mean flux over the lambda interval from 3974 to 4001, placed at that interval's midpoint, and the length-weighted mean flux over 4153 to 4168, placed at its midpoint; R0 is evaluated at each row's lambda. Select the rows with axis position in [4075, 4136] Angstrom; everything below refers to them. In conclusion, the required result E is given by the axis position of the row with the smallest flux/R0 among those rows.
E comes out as 4100.85 Angstrom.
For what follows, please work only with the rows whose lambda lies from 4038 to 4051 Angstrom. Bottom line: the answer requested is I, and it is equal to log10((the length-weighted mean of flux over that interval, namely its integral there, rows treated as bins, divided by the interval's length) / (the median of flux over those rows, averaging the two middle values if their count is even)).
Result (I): -0.034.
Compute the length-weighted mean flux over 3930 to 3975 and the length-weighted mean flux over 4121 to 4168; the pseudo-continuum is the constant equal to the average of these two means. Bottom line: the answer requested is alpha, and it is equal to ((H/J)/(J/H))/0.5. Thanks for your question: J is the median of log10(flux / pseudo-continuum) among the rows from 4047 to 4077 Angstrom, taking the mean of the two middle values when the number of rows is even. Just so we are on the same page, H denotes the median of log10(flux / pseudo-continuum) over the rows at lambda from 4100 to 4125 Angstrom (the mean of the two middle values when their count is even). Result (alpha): 3.7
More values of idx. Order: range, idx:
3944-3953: 0.0700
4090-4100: 0.0584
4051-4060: 0.0605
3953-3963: 0.0644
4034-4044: 0.0591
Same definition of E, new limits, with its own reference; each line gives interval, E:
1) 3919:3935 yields 3934.36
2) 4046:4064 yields 4046.45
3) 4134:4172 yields 4144.51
